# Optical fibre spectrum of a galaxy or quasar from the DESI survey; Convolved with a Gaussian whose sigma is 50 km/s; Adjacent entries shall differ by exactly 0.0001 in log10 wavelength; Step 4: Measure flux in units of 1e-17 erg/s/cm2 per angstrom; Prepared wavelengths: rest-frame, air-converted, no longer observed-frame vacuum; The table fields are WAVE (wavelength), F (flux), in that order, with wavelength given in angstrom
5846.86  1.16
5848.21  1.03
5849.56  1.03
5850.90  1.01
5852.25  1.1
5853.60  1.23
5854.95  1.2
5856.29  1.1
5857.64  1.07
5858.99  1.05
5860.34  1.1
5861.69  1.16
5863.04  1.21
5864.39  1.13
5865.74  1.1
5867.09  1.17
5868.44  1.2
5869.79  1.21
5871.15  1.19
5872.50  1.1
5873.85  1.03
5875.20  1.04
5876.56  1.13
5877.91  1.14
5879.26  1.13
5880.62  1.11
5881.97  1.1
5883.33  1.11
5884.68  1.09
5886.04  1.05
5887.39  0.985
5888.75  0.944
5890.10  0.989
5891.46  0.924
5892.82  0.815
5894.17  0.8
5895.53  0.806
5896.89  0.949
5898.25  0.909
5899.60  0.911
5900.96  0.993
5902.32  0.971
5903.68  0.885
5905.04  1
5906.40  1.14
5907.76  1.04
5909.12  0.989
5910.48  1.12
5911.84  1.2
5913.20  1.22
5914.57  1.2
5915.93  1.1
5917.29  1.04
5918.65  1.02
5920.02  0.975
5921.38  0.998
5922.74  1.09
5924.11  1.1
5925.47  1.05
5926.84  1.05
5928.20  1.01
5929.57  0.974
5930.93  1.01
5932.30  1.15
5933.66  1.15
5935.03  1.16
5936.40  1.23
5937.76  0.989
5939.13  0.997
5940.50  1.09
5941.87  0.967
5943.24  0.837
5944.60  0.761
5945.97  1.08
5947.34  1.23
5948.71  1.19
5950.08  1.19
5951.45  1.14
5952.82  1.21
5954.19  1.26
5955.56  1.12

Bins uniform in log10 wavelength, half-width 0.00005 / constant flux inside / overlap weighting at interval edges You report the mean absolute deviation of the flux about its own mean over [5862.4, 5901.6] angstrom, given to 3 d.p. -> 0.102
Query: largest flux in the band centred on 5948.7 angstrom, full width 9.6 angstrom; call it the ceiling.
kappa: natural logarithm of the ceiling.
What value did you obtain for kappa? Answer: 0.207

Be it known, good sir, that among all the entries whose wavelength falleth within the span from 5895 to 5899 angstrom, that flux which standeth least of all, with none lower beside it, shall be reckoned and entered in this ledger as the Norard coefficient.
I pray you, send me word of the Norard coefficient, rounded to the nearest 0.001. 0.806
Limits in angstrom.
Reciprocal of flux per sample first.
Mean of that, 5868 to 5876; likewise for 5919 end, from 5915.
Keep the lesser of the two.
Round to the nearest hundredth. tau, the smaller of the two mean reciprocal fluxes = 0.89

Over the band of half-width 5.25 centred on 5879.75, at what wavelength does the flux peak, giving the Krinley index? 5877.91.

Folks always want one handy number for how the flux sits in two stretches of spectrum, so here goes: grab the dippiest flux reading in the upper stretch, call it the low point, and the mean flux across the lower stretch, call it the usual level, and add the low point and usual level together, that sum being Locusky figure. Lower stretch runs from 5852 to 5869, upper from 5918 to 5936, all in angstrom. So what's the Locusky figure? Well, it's 2.11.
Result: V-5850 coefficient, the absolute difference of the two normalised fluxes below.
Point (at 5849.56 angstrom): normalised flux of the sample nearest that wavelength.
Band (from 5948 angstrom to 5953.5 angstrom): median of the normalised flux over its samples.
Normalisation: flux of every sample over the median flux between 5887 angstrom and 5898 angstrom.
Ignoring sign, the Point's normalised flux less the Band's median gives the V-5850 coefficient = 0.171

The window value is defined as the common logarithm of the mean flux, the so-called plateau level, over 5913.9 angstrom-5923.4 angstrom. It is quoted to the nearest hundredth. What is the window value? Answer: 0.03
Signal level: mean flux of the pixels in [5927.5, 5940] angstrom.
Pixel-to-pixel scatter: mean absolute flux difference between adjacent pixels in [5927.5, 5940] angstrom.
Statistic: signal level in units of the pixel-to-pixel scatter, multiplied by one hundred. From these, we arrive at 1589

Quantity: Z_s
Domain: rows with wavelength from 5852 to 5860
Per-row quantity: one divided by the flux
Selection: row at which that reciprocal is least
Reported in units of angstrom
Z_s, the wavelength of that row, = 5853.60 angstrom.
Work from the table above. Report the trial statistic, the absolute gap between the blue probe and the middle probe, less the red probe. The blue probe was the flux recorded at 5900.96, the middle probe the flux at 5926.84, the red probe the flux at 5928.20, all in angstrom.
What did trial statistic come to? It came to -0.95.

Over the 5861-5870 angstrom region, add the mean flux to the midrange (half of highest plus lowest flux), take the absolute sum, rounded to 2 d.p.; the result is 2.32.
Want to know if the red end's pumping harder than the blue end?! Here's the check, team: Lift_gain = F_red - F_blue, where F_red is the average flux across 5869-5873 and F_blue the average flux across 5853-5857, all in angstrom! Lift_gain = -0.01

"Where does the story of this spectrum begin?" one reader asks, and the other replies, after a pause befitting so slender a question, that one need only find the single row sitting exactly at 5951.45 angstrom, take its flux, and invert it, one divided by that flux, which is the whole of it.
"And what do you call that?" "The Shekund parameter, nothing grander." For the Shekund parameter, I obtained 0.88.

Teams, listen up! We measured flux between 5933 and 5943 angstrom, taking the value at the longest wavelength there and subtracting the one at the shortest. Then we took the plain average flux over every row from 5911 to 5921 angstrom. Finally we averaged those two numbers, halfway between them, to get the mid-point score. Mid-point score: 0.46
